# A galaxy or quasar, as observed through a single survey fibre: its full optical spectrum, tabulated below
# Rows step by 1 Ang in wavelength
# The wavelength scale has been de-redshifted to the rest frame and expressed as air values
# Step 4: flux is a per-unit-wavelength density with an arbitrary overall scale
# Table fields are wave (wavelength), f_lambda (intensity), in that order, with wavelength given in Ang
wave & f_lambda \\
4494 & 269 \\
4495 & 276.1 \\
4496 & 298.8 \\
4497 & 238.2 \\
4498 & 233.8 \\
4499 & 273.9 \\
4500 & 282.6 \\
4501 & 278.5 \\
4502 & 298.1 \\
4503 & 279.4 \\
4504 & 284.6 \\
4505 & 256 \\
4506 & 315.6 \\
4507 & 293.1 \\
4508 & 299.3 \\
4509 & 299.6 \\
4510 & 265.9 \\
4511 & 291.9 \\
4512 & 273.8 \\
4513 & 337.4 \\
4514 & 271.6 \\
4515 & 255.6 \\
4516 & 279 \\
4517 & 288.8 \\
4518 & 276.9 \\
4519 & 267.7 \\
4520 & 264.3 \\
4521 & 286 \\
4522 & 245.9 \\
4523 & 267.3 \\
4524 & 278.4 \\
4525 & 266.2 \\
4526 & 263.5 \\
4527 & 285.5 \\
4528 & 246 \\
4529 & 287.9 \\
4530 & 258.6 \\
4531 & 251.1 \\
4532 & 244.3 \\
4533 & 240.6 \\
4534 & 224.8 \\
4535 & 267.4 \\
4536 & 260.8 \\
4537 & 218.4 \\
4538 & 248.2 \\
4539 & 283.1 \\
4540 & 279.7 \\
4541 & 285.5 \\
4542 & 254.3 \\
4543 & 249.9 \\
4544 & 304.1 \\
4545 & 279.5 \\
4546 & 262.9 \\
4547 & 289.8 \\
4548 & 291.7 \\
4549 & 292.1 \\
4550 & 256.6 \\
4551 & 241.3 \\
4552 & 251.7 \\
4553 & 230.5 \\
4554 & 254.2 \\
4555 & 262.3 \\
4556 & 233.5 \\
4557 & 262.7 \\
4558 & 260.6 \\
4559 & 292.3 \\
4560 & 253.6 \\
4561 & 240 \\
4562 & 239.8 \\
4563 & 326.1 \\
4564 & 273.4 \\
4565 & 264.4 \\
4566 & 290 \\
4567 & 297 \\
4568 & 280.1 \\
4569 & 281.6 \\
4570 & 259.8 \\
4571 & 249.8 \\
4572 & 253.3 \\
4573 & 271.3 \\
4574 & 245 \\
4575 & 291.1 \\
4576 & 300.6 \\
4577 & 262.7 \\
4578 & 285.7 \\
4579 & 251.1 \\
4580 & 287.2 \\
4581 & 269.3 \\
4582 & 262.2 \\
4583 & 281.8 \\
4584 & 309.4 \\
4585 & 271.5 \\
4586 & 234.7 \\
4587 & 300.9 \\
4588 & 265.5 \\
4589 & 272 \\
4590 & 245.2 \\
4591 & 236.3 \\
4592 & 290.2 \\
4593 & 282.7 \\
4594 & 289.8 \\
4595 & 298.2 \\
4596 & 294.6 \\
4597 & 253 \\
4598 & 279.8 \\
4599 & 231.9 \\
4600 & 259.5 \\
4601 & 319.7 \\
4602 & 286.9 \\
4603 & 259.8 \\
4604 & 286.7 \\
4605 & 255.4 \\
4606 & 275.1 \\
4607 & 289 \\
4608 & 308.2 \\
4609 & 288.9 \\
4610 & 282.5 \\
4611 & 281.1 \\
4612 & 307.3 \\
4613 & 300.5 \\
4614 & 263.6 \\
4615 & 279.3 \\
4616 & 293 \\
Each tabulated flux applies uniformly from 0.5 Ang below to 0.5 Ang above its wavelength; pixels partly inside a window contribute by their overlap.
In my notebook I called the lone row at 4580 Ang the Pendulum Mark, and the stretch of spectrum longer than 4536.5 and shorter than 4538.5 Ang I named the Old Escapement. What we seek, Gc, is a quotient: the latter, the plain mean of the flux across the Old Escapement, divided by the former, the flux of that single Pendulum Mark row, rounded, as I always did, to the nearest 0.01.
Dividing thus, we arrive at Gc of 0.81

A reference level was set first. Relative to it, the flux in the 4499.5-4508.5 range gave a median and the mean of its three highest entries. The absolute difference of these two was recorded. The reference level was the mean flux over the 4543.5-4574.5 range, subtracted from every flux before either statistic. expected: 20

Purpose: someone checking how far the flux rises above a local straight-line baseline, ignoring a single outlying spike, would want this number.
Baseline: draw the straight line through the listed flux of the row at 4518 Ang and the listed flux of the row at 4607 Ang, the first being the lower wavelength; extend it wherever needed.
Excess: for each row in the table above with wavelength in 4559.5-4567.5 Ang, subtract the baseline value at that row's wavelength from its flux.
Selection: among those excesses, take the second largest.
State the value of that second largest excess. 13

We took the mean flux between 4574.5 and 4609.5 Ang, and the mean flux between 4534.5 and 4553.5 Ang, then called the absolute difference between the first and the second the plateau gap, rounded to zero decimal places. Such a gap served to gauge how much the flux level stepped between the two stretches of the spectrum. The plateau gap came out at 11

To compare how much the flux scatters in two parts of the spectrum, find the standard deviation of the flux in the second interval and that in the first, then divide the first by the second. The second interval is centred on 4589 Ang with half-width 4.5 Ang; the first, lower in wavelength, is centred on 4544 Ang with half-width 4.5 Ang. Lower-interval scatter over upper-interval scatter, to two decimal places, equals 0.77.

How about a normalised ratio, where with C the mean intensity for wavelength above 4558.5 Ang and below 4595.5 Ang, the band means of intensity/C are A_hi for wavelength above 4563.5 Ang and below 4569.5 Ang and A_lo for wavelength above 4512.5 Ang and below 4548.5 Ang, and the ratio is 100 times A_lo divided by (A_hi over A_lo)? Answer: 94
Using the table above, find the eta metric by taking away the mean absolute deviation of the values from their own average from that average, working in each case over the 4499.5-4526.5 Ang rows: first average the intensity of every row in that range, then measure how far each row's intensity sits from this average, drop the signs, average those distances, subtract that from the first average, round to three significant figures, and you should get 266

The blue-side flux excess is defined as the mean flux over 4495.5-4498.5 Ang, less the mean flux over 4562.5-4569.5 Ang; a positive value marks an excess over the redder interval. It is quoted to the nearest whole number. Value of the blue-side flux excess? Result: -31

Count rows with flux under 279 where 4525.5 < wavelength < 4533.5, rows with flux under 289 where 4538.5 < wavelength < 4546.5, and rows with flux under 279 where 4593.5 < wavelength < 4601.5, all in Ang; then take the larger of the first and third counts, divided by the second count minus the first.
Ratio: 6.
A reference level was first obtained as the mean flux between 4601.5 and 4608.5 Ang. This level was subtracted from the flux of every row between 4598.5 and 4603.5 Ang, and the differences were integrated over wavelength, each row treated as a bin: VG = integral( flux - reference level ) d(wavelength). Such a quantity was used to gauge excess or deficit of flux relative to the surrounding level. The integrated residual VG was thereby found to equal -43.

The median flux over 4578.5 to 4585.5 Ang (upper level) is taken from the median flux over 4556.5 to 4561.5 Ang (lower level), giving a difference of -11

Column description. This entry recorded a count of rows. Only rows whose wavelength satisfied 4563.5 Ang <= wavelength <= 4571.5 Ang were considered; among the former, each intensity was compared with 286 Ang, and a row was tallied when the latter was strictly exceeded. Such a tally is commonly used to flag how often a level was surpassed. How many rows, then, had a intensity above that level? 2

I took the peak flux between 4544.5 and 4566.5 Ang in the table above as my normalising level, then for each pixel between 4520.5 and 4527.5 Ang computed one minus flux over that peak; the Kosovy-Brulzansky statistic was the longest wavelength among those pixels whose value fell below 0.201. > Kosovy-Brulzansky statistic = 4527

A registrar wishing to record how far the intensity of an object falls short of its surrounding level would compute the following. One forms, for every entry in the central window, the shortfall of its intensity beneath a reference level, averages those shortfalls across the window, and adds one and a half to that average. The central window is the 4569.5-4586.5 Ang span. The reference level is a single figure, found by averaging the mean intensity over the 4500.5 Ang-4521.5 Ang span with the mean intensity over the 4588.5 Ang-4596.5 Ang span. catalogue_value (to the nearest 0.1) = 11.7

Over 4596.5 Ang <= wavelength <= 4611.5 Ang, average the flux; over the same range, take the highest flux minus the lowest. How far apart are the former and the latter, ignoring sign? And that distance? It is 189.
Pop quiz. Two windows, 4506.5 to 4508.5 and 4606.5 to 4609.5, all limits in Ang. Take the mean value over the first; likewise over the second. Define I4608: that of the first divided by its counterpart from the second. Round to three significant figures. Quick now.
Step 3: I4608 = 1.00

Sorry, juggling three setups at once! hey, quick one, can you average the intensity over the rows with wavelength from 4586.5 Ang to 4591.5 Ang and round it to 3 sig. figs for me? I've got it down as 264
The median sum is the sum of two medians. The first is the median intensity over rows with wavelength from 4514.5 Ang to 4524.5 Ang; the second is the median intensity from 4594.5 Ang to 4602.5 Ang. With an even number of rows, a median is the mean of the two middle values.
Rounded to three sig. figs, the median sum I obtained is 556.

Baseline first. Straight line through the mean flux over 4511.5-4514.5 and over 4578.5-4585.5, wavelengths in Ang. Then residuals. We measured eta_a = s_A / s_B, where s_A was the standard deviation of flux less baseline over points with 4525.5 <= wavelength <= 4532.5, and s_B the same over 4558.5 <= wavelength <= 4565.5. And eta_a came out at 0.57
